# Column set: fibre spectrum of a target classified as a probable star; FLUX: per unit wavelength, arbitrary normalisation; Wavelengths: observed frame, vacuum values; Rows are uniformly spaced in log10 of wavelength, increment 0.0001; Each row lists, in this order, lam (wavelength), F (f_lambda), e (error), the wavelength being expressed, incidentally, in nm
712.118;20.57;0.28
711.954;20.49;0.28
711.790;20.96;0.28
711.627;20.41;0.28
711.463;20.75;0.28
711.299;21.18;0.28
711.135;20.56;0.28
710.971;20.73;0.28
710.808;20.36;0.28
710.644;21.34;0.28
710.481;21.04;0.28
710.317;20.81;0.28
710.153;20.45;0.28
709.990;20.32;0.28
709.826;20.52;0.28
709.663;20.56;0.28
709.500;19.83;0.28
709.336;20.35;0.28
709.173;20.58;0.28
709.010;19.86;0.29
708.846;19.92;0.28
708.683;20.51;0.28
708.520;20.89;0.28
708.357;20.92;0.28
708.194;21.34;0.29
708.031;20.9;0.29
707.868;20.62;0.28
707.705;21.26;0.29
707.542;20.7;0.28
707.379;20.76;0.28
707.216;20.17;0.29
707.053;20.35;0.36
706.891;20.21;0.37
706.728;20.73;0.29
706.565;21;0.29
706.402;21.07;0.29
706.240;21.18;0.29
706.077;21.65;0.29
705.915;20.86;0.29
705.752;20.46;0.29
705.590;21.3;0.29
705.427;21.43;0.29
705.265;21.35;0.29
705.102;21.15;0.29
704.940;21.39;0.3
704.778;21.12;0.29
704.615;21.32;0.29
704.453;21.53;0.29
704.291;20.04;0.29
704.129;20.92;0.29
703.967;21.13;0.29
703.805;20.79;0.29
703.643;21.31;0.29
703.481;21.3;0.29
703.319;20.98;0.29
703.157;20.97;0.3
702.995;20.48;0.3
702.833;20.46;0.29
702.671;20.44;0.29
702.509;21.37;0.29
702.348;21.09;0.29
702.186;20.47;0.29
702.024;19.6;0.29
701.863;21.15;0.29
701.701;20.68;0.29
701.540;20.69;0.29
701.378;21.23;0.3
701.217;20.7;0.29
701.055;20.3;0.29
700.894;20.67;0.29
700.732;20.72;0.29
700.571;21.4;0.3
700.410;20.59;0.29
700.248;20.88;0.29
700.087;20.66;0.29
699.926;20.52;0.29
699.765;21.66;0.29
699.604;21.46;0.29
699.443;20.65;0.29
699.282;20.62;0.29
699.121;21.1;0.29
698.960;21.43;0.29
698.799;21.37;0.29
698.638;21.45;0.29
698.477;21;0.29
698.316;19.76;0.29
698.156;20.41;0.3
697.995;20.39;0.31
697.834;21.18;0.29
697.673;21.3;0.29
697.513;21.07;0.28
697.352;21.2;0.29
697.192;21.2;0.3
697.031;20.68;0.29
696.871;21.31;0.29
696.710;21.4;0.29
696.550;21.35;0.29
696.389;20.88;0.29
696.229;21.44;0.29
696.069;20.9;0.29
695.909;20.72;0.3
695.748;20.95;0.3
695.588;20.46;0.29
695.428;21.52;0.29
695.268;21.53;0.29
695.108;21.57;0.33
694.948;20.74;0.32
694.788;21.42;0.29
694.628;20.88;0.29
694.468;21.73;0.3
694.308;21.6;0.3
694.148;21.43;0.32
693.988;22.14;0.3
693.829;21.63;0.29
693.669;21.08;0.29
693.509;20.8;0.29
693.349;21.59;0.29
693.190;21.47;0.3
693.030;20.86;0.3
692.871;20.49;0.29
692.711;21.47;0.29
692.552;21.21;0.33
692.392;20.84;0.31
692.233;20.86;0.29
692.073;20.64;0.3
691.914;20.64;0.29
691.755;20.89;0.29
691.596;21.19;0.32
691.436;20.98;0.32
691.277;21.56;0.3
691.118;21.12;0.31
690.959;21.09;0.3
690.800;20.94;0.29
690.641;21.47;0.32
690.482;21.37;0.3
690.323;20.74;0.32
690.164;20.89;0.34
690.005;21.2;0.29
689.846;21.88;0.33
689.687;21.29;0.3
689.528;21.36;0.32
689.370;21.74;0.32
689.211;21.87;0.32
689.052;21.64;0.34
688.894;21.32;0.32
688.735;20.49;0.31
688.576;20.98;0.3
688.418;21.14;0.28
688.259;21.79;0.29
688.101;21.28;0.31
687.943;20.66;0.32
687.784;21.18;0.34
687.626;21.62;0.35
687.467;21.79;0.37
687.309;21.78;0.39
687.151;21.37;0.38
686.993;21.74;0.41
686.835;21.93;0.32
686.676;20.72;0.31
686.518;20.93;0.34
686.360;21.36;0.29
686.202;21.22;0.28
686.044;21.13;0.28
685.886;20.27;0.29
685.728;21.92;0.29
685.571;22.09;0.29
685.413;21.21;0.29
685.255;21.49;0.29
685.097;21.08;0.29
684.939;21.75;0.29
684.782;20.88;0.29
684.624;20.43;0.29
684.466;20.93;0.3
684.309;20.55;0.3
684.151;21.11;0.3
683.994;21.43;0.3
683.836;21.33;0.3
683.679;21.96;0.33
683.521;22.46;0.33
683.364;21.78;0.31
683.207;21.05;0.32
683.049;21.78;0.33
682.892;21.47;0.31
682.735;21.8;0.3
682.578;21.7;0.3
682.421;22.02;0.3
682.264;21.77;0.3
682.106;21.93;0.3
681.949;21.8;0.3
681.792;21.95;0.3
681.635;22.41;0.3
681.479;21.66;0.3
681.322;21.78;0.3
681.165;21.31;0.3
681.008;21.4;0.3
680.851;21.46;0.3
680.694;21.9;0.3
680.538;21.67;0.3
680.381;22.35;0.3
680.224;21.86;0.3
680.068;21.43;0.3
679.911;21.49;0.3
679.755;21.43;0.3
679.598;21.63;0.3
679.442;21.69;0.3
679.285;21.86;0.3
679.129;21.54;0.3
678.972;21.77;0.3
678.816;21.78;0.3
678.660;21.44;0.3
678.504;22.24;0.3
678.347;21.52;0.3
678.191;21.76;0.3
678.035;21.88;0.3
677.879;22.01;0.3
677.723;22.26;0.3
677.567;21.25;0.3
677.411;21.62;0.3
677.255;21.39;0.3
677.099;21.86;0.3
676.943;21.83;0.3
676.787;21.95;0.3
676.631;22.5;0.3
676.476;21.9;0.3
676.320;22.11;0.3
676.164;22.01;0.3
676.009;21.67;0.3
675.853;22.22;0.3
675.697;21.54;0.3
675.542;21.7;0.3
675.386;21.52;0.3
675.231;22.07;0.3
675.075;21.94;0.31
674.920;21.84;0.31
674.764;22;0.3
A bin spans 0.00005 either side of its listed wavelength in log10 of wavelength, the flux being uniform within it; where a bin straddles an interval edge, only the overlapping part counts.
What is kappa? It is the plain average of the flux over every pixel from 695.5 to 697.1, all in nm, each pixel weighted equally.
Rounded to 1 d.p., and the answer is 21.0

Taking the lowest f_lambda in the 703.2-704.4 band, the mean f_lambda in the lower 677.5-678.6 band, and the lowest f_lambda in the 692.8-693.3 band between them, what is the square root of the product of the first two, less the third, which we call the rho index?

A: 0.43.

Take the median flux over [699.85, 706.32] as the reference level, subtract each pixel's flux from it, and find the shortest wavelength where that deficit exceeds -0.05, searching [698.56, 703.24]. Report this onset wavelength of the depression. 699.282 nm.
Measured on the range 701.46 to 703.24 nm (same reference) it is 701.540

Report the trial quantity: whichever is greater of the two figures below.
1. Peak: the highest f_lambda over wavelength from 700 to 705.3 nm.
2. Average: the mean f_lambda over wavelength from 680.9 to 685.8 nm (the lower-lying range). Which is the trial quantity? 21.56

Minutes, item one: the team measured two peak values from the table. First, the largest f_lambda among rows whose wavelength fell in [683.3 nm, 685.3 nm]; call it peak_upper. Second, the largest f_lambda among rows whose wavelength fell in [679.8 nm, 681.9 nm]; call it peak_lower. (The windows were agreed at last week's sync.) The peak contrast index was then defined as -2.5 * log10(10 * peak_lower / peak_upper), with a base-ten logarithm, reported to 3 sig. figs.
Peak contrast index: -2.50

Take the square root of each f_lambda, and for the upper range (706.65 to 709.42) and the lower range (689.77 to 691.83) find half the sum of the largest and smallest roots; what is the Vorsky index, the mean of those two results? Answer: 4.58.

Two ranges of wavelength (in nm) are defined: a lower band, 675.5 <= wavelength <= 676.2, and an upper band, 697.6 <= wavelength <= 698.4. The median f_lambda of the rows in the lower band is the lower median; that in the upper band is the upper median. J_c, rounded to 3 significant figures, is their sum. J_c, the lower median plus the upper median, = 42.1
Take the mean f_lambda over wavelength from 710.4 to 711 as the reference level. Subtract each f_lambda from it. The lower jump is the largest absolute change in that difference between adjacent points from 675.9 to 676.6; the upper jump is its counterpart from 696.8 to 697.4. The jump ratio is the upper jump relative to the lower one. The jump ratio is 1.9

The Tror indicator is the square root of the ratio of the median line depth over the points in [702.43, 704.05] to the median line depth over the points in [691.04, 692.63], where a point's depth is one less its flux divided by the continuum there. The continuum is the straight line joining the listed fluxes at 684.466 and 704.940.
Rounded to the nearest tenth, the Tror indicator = 1.5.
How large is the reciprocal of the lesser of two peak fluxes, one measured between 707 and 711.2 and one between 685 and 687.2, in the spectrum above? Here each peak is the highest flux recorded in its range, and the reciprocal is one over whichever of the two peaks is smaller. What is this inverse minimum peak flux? 0.0469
